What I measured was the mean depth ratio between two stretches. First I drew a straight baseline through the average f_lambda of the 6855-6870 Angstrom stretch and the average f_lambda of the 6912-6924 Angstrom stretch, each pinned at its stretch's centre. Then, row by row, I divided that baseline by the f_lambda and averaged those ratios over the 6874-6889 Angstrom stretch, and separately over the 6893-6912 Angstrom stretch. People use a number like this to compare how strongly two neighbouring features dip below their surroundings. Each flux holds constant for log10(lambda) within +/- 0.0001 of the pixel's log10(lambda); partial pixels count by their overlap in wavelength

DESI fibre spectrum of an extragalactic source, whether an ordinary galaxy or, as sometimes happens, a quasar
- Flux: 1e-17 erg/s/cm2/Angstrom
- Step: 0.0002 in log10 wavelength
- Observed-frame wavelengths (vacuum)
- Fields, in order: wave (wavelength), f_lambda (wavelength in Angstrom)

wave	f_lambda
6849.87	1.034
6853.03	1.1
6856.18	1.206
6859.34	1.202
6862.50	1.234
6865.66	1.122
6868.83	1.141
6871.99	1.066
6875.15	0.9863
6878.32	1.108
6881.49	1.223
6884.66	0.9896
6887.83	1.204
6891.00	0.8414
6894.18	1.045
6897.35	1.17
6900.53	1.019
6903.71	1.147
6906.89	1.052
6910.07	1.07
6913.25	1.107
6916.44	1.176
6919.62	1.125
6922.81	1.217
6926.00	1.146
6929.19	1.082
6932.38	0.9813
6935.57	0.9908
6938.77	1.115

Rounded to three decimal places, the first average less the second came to -0.003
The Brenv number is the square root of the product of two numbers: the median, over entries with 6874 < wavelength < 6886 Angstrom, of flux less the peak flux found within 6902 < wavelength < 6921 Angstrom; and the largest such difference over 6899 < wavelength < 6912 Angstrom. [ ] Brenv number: 0.061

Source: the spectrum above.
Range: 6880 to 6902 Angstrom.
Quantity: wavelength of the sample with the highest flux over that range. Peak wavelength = 6881.49 Angstrom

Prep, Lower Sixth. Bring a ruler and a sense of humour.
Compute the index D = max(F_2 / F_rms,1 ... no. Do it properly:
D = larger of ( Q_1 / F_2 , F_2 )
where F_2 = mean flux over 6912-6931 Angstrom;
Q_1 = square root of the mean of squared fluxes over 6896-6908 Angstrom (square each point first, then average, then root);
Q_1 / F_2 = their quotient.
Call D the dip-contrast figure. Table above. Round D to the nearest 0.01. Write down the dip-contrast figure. 1.14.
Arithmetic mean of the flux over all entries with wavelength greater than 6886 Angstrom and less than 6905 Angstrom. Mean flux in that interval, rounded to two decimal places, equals 1.07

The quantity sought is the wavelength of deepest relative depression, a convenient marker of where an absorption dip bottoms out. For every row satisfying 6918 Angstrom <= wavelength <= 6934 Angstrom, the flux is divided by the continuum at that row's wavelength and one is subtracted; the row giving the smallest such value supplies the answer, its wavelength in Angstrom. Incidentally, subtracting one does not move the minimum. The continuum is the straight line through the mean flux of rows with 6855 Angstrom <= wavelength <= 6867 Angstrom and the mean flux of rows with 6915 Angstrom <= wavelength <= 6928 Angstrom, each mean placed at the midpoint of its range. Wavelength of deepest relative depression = 6932.38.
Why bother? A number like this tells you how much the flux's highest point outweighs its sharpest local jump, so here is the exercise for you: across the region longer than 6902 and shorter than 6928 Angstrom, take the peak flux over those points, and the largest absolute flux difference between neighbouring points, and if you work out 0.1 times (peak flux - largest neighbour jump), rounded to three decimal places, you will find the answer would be 0.112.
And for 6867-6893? 0.086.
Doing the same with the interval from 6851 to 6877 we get 0.112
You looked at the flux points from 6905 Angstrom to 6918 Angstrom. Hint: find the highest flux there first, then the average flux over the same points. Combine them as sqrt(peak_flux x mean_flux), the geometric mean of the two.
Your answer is 1.14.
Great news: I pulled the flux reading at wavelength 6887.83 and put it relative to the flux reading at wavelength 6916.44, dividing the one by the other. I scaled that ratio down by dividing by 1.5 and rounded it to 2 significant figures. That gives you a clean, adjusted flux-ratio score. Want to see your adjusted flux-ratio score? 0.68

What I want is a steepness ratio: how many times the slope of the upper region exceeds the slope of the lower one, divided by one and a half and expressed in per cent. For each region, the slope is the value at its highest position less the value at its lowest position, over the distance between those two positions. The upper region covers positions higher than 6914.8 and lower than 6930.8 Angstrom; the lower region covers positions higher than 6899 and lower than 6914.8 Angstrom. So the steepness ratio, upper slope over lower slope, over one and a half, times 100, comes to -71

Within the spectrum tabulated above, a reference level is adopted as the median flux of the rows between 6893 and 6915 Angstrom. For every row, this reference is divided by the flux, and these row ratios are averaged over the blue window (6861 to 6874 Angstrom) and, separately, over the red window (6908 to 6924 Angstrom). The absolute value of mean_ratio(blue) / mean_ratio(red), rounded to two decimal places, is 1.00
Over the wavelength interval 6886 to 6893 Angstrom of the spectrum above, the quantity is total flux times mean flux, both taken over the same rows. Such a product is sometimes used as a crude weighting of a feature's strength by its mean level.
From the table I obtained 2.1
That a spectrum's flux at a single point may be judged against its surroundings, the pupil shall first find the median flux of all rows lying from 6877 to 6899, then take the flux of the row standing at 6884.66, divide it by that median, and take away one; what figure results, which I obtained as -0.11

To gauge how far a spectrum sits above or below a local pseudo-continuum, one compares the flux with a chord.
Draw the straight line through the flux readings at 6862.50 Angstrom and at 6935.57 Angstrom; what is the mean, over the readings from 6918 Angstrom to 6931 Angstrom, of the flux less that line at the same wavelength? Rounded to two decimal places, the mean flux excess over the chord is 0.11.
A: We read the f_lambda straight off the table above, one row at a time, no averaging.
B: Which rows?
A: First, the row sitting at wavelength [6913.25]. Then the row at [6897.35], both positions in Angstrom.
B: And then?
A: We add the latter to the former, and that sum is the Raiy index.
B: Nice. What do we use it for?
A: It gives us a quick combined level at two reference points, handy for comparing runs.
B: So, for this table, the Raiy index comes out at 2.28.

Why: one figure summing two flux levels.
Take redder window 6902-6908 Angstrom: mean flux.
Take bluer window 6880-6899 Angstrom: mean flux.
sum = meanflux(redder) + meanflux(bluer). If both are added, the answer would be 2.18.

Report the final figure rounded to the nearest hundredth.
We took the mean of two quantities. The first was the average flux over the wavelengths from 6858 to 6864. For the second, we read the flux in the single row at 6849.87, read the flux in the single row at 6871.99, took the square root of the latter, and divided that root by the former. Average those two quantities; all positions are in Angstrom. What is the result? 1.11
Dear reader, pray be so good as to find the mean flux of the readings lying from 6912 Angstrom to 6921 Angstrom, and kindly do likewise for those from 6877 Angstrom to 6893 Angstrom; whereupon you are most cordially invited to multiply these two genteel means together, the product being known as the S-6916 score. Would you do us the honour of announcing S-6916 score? 1.22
